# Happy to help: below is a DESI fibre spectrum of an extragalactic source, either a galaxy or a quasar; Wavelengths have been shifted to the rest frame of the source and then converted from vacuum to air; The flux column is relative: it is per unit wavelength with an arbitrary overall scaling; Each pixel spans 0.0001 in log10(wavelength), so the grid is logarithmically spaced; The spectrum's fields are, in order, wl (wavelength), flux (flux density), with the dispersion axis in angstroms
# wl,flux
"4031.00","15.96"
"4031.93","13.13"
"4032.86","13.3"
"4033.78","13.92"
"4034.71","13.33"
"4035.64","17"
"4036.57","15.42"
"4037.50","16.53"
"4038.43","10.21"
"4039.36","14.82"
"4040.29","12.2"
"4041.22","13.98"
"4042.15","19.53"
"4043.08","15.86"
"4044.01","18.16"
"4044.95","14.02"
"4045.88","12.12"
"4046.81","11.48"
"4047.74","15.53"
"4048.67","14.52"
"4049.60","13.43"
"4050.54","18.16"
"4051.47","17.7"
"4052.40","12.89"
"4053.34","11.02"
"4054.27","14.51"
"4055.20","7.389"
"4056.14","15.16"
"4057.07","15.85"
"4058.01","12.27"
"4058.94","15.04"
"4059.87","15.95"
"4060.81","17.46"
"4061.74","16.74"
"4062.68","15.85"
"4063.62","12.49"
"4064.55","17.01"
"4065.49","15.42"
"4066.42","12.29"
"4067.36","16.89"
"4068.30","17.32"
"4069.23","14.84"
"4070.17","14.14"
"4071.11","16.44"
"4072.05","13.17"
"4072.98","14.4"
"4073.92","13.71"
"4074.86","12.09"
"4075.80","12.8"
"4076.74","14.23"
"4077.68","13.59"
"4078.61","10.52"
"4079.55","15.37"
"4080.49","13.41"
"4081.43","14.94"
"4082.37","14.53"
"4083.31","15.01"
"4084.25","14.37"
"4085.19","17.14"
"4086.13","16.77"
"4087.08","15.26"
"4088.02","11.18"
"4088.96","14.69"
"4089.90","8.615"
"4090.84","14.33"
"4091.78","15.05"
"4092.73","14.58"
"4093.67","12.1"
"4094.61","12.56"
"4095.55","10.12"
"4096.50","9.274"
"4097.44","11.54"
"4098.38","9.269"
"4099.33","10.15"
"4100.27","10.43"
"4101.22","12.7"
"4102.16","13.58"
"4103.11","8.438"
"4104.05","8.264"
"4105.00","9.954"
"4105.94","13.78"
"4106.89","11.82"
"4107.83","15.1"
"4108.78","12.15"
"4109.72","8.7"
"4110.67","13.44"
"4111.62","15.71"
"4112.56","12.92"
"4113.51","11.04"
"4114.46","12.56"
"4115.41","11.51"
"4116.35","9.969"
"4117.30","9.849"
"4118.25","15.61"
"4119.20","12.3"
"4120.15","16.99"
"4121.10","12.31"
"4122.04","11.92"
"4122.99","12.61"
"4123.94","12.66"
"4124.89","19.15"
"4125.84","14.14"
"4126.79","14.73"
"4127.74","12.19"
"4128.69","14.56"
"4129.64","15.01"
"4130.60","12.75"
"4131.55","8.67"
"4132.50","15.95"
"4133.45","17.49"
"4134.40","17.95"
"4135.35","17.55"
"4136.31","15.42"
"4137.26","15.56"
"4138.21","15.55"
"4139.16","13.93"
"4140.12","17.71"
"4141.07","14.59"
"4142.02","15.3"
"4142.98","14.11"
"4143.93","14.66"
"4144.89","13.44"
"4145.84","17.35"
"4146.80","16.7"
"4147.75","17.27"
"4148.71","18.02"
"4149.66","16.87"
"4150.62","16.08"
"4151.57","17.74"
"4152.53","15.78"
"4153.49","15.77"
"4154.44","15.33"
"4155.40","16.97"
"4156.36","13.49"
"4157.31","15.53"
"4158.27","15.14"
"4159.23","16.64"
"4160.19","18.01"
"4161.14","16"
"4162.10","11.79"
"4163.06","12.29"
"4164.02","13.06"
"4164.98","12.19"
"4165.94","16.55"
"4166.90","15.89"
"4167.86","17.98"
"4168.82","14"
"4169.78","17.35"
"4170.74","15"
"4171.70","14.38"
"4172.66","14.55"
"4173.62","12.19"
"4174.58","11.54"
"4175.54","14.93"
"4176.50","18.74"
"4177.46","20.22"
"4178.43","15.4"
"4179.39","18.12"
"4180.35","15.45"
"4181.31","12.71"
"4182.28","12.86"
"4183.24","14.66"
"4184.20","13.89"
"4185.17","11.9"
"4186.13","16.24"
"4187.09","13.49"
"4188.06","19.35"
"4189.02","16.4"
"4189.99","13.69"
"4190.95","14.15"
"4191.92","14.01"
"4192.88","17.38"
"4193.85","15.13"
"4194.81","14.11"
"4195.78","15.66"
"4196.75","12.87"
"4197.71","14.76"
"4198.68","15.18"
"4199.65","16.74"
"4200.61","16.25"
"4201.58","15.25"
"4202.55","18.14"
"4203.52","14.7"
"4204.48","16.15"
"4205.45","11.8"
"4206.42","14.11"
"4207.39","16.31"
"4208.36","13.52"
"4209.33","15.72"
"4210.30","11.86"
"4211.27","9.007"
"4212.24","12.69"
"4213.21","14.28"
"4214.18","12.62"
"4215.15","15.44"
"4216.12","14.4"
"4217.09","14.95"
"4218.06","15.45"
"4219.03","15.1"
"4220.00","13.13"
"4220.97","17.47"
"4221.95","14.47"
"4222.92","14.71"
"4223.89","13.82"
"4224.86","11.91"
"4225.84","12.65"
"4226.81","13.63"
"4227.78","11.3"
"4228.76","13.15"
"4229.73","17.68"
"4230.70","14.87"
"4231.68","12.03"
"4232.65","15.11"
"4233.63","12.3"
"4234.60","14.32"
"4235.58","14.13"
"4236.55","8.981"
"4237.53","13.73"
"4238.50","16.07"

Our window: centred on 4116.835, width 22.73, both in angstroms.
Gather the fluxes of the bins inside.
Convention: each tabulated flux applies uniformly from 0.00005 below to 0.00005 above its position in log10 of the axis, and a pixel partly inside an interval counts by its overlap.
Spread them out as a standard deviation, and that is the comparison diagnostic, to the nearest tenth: 2.3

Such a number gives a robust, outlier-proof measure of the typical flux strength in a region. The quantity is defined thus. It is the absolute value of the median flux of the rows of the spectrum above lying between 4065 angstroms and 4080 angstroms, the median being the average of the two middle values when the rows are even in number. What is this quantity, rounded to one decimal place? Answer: 14.2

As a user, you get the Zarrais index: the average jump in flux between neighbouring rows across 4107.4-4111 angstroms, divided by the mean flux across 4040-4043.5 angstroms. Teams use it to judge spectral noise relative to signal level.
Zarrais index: 0.24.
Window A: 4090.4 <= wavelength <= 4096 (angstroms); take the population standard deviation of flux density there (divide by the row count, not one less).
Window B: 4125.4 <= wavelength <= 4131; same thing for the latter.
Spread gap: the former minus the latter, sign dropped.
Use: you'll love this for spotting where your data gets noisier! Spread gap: 0.66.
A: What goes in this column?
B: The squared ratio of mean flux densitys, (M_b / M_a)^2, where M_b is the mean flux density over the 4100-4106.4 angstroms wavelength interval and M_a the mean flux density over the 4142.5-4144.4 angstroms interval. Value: 0.59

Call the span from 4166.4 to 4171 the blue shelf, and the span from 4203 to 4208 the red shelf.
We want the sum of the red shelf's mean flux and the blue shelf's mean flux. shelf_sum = 31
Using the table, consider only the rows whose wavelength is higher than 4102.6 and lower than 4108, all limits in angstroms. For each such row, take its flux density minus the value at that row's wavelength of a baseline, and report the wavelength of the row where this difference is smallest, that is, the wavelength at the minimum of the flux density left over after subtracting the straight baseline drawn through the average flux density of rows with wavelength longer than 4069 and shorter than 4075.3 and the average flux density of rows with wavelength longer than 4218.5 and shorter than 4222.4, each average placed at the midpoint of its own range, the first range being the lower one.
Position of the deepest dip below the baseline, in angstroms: 4104.05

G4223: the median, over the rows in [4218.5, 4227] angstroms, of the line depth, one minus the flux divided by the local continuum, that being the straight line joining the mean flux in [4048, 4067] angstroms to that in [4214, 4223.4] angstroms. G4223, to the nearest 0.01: 0.07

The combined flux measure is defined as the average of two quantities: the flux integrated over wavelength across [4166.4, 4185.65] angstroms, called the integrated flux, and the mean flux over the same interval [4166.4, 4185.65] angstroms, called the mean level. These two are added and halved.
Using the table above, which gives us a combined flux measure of 153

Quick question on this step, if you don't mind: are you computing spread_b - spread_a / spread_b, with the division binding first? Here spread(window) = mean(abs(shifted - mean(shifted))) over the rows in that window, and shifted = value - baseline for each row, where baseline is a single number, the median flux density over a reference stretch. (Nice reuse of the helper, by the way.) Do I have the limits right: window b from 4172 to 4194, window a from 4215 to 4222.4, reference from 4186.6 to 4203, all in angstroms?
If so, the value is 1.44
